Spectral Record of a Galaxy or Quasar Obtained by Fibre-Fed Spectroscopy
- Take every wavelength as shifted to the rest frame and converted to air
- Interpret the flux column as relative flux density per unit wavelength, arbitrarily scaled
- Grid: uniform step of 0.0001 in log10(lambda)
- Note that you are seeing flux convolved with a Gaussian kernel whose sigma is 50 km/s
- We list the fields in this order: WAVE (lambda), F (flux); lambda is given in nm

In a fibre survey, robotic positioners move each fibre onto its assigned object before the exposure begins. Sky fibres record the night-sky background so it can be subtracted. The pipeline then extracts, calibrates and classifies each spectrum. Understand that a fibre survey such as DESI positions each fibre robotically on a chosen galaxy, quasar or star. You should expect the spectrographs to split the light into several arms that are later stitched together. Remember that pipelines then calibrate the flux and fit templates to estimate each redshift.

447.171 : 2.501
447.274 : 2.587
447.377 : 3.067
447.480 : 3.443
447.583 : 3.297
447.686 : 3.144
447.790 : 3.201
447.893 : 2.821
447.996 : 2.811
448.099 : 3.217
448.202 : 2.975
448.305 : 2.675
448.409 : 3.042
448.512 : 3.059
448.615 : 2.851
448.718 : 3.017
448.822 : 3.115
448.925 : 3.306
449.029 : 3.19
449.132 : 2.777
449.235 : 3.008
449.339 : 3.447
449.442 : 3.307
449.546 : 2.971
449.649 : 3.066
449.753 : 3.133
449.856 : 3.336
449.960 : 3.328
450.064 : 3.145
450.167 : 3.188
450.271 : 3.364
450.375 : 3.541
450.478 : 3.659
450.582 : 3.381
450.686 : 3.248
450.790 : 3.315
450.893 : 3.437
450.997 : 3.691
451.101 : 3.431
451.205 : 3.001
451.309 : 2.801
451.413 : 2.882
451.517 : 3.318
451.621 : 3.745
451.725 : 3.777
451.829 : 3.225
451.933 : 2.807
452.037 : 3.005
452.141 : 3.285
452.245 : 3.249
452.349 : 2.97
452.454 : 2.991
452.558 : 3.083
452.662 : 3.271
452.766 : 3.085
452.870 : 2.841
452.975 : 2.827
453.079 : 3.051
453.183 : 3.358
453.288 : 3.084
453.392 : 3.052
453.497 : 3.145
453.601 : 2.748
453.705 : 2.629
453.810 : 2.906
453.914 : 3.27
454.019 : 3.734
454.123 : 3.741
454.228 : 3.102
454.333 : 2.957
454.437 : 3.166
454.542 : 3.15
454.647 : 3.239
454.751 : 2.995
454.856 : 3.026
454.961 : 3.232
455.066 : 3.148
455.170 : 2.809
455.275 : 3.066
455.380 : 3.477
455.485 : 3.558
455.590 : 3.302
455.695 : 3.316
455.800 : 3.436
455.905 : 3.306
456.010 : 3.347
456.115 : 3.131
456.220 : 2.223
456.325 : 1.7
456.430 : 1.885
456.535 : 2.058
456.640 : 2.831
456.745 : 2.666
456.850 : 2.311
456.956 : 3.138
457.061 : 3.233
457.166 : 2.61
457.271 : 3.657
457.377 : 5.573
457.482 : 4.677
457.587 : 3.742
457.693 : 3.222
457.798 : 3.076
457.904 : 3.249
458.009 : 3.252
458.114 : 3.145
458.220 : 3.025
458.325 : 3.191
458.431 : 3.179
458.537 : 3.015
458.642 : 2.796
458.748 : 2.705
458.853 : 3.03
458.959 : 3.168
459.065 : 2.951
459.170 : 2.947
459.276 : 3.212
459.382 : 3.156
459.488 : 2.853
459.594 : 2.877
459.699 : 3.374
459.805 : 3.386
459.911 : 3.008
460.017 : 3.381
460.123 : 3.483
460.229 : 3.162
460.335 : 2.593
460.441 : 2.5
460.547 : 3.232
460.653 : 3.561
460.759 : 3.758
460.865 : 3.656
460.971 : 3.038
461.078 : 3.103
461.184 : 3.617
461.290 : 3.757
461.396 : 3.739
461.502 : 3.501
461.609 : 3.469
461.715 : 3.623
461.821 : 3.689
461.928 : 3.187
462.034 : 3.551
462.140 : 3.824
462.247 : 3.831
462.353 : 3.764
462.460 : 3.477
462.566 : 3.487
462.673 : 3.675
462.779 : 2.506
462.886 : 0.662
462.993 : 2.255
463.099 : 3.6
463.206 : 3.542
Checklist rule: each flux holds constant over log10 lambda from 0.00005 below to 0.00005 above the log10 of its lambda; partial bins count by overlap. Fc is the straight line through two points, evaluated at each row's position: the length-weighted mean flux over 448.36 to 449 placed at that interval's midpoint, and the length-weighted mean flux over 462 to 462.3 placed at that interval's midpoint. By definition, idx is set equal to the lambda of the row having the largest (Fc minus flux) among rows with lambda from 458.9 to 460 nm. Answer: 459.488 nm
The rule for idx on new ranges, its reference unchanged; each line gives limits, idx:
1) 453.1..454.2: 453.705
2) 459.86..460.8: 460.441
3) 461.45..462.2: 461.928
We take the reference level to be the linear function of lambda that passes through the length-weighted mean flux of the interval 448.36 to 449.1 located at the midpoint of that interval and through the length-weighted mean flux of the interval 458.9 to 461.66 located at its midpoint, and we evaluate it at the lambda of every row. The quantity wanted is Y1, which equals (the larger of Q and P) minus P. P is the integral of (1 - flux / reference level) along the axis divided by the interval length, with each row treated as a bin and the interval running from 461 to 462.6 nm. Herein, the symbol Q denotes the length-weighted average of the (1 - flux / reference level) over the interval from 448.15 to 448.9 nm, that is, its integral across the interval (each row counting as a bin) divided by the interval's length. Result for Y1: 0.123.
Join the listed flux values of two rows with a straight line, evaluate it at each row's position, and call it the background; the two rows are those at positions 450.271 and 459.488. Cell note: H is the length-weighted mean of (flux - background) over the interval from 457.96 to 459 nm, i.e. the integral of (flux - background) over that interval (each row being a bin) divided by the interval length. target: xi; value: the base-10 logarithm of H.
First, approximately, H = 0.1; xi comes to -0.85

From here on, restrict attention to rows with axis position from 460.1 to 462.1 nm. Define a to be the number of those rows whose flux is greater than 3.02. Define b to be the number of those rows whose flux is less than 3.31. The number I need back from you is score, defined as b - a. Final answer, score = -10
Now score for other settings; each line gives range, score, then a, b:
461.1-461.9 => -7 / 7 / 0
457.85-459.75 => 6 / 11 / 17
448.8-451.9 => -8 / 24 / 16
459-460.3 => 1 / 7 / 8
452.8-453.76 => 3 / 5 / 8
